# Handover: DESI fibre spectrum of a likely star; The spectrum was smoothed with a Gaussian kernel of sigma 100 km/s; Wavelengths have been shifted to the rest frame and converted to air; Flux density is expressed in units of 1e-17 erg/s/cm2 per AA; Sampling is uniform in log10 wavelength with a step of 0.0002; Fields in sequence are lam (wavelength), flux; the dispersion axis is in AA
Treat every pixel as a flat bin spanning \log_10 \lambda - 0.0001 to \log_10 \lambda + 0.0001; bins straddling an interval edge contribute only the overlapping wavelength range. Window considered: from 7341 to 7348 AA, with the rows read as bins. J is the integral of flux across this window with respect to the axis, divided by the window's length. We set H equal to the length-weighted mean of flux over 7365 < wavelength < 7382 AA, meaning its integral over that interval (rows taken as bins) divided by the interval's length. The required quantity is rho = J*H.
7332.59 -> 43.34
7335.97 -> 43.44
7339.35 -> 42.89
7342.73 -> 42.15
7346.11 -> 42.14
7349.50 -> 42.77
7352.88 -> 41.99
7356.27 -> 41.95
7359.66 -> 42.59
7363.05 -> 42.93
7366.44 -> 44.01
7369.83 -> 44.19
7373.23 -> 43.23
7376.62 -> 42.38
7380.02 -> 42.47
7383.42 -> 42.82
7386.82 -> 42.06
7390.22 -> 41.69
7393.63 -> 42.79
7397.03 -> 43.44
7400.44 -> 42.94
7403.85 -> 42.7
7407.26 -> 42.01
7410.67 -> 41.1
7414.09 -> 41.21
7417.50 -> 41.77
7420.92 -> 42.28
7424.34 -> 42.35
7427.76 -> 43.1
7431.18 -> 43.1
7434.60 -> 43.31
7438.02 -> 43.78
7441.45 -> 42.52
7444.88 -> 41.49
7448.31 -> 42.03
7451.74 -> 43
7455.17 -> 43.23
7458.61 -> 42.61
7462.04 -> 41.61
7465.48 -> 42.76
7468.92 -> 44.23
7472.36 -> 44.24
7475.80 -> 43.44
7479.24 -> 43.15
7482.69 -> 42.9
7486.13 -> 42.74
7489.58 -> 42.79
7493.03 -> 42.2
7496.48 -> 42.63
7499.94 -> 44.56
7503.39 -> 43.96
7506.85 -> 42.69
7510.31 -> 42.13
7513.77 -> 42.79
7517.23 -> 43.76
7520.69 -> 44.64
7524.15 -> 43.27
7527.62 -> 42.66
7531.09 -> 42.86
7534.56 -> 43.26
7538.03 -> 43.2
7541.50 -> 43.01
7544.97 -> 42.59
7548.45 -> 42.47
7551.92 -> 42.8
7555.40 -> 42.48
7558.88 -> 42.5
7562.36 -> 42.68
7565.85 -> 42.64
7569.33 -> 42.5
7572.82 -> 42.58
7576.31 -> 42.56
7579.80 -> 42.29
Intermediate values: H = 43.2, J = 42.15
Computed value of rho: 1822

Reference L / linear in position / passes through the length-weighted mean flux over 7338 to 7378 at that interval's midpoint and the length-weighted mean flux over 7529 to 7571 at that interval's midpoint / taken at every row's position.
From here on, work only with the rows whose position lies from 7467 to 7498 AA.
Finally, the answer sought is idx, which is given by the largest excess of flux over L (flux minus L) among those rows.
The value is 1.5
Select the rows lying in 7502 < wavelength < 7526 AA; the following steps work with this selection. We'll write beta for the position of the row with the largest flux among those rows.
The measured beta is 7520.69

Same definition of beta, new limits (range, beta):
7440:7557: 7520.69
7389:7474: 7472.36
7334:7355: 7335.97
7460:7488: 7472.36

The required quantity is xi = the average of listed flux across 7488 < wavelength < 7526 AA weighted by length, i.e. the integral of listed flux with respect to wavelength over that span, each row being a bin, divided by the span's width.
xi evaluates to 43.2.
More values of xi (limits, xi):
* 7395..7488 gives 42.7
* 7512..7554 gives 43.1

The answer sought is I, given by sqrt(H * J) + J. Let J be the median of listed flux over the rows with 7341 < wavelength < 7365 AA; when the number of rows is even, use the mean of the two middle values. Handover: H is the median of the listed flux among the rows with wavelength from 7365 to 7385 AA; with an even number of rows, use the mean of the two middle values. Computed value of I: 84.7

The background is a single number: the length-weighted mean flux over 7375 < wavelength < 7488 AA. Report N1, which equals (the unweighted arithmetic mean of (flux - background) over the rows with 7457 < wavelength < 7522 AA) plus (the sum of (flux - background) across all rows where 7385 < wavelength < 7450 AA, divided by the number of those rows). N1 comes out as 0.26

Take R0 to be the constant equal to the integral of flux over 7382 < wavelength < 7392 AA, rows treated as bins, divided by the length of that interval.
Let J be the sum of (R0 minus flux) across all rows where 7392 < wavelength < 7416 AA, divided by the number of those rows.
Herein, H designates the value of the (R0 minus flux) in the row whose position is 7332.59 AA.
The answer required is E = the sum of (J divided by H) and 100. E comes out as 100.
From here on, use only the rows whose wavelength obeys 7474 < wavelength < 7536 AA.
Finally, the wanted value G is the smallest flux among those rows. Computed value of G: 42.13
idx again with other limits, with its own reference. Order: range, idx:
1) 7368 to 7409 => 1.4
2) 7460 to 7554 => 1.9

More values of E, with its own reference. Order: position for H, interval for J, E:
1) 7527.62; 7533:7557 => 101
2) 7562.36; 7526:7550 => 101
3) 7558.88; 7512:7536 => 103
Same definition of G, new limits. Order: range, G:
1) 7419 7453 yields 41.49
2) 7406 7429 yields 41.1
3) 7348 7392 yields 41.69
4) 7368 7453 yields 41.1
